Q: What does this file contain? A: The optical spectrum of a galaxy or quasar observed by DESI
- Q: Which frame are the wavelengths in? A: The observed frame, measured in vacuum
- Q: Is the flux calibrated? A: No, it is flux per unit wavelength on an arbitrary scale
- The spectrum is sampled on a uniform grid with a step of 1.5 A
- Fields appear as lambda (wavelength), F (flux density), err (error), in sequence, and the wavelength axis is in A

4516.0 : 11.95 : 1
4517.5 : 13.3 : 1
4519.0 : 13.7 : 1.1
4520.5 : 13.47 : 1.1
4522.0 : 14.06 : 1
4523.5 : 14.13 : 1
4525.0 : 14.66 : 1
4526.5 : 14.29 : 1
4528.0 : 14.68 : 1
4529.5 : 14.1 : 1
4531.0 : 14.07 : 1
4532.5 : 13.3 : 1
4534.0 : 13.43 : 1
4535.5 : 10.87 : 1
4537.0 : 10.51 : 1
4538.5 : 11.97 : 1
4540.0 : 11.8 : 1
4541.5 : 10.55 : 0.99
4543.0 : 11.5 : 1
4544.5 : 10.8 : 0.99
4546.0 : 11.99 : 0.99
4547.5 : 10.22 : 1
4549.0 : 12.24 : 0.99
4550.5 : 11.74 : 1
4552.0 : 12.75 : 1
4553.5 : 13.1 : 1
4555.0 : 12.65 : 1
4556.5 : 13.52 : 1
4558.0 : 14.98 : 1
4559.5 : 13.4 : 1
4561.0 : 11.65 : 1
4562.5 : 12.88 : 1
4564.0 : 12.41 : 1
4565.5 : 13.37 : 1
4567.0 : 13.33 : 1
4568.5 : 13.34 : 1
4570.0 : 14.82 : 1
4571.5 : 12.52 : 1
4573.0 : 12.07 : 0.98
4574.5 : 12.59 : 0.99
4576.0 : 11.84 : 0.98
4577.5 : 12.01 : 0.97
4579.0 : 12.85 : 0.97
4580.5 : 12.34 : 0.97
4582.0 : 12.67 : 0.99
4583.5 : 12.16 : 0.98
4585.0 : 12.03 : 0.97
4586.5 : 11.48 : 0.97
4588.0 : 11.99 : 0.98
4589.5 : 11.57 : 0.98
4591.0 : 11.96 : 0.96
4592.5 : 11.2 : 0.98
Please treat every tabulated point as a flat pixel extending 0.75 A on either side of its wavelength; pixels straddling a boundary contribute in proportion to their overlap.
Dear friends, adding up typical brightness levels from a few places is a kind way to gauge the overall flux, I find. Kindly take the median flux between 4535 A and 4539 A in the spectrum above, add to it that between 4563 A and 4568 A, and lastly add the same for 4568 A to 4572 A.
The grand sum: 37.5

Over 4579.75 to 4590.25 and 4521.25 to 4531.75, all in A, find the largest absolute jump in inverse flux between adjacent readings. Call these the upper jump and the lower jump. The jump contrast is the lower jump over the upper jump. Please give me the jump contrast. 0.7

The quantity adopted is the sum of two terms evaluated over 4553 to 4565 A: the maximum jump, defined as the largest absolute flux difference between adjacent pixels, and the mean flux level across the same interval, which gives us 14.8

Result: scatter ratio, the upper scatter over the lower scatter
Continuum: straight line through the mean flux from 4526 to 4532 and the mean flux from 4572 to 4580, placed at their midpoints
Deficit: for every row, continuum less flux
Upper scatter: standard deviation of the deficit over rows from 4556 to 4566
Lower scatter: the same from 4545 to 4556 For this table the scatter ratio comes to 0.94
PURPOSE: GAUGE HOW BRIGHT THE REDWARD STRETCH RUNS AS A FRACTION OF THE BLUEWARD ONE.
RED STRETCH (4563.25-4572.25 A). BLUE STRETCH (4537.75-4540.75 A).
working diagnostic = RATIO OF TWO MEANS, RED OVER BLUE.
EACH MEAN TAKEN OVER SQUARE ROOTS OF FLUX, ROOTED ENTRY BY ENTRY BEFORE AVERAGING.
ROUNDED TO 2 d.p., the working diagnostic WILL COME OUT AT 1.06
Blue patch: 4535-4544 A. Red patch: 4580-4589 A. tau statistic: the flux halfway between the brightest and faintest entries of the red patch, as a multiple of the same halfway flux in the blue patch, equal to 1.07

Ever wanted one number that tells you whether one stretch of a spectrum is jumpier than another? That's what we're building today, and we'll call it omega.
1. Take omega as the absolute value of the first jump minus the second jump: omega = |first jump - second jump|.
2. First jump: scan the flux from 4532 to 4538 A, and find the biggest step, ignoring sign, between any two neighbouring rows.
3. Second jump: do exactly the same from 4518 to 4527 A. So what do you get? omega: 2.0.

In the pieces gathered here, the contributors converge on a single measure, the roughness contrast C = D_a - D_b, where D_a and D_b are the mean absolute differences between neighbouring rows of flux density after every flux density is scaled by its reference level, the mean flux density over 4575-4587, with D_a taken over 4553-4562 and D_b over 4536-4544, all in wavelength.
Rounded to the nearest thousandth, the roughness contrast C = 0.022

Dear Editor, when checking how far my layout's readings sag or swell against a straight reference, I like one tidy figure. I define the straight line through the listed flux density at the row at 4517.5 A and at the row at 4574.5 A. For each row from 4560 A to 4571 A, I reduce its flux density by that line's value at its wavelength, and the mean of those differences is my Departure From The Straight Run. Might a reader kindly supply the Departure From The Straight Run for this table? 0.41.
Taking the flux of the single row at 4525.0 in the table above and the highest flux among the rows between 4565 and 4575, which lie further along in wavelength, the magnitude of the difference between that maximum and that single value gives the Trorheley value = 0.16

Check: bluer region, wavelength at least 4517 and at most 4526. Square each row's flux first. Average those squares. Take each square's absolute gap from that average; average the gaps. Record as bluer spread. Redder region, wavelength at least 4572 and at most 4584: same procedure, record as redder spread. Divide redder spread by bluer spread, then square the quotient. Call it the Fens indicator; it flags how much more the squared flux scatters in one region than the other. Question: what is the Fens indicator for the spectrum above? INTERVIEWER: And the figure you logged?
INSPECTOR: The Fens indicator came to 0.44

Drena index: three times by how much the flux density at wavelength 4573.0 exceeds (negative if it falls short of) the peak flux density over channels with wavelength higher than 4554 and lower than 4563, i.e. -9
